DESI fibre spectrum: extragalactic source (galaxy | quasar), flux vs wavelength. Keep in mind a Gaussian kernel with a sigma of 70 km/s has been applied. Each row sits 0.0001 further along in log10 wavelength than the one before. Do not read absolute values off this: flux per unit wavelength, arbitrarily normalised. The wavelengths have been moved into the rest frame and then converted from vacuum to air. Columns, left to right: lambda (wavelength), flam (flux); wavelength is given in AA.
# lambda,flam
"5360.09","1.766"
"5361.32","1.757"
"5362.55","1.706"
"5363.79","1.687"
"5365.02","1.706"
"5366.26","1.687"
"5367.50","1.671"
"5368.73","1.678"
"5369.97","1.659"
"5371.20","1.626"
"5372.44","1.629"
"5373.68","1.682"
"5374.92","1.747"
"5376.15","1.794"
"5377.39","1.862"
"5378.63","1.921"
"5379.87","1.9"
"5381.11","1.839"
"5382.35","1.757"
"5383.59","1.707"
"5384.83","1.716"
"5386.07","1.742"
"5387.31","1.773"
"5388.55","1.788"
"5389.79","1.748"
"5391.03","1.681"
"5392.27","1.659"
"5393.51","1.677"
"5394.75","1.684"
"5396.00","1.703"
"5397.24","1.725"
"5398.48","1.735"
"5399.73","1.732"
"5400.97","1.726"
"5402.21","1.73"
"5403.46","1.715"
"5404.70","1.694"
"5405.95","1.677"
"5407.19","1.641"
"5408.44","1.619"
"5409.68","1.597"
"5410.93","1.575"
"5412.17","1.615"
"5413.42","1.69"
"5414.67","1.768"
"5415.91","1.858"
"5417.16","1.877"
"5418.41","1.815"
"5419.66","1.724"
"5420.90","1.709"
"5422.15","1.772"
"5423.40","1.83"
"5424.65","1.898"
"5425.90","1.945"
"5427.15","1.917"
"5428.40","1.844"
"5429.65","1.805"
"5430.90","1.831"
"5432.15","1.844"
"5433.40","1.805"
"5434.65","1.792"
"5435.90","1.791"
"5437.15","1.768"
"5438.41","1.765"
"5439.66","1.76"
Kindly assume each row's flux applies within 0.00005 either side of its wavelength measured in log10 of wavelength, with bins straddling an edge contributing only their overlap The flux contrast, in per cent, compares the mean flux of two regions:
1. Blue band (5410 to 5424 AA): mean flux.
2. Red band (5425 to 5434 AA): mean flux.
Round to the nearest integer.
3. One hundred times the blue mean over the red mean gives 94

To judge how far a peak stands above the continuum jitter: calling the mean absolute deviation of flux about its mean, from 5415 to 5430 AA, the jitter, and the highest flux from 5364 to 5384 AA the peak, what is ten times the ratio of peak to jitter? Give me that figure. 337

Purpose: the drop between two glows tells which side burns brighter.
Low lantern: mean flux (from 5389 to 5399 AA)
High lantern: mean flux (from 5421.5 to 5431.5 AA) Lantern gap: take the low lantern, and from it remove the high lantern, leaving -0.15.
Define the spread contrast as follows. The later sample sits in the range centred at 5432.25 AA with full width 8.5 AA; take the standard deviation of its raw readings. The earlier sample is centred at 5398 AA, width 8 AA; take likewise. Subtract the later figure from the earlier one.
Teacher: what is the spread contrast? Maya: -0.003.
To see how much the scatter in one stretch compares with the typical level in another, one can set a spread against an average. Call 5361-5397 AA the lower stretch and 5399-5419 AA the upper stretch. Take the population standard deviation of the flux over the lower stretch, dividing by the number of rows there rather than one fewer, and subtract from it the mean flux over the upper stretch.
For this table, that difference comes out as -1.634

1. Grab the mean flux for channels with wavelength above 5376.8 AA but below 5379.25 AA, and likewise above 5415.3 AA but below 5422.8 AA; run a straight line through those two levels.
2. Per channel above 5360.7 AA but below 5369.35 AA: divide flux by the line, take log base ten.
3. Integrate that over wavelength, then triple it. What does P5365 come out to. -1.4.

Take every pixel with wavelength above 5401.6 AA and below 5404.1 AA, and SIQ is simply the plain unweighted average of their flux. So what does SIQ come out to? 1.72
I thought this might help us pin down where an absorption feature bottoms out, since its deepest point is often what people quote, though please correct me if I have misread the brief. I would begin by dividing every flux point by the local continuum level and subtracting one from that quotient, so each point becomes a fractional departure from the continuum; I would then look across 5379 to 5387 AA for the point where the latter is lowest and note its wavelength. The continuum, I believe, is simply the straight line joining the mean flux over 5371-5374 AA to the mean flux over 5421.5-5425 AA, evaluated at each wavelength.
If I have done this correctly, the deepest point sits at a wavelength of 5383.59 AA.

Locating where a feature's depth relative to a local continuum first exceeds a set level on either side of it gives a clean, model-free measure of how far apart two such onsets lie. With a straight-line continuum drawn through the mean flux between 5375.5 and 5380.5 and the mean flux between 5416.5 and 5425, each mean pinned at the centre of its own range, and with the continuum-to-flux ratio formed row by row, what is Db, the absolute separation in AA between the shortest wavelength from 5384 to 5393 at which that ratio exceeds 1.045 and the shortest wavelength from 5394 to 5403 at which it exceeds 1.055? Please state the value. 9.9 AA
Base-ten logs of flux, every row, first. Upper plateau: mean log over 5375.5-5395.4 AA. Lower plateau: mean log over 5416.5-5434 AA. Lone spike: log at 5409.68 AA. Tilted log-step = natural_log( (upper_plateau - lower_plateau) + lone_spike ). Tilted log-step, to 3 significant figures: -1.67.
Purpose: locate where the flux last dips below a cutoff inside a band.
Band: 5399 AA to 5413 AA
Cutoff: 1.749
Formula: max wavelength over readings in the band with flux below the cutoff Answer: 5412.17 AA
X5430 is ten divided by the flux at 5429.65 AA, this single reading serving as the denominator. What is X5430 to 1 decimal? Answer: 5.5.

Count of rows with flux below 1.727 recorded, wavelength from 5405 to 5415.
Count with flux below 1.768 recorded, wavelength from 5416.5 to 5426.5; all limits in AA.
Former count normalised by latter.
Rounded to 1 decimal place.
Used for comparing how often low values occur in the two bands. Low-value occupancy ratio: 3.5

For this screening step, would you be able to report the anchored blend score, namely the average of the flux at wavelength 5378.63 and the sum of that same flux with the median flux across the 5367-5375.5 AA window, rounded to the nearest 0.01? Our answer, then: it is 2.76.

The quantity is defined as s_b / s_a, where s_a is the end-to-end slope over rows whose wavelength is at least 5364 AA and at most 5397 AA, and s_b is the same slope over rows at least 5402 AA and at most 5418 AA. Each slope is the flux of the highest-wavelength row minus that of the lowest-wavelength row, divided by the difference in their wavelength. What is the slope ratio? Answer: -102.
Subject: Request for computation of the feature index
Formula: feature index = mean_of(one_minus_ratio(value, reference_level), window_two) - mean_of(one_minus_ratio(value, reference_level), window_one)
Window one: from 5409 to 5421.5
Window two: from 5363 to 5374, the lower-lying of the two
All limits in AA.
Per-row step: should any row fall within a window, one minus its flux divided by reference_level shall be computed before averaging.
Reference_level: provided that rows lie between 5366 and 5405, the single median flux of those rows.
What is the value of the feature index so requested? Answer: 0.03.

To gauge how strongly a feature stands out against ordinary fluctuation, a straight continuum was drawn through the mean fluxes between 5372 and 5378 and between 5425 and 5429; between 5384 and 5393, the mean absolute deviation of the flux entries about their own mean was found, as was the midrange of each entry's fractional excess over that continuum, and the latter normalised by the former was -1.0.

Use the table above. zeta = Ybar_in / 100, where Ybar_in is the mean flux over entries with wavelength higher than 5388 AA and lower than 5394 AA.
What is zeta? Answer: 0.0171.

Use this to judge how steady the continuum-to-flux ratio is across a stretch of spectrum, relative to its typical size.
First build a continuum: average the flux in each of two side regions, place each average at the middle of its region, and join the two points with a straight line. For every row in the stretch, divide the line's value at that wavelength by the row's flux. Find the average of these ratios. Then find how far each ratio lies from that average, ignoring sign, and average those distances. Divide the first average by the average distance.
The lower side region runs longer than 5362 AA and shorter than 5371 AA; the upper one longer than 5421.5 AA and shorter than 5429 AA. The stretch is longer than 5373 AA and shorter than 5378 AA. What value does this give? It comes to 34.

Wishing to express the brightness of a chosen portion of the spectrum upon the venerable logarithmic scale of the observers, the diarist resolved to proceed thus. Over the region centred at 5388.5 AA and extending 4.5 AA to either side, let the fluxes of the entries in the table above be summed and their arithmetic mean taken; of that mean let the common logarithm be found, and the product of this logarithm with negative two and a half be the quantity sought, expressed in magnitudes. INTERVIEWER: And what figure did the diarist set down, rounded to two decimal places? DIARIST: -0.59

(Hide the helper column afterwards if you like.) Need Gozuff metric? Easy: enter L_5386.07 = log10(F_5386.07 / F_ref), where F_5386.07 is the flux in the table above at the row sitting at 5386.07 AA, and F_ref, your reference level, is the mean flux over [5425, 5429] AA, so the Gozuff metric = -0.038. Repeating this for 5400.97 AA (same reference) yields -0.042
